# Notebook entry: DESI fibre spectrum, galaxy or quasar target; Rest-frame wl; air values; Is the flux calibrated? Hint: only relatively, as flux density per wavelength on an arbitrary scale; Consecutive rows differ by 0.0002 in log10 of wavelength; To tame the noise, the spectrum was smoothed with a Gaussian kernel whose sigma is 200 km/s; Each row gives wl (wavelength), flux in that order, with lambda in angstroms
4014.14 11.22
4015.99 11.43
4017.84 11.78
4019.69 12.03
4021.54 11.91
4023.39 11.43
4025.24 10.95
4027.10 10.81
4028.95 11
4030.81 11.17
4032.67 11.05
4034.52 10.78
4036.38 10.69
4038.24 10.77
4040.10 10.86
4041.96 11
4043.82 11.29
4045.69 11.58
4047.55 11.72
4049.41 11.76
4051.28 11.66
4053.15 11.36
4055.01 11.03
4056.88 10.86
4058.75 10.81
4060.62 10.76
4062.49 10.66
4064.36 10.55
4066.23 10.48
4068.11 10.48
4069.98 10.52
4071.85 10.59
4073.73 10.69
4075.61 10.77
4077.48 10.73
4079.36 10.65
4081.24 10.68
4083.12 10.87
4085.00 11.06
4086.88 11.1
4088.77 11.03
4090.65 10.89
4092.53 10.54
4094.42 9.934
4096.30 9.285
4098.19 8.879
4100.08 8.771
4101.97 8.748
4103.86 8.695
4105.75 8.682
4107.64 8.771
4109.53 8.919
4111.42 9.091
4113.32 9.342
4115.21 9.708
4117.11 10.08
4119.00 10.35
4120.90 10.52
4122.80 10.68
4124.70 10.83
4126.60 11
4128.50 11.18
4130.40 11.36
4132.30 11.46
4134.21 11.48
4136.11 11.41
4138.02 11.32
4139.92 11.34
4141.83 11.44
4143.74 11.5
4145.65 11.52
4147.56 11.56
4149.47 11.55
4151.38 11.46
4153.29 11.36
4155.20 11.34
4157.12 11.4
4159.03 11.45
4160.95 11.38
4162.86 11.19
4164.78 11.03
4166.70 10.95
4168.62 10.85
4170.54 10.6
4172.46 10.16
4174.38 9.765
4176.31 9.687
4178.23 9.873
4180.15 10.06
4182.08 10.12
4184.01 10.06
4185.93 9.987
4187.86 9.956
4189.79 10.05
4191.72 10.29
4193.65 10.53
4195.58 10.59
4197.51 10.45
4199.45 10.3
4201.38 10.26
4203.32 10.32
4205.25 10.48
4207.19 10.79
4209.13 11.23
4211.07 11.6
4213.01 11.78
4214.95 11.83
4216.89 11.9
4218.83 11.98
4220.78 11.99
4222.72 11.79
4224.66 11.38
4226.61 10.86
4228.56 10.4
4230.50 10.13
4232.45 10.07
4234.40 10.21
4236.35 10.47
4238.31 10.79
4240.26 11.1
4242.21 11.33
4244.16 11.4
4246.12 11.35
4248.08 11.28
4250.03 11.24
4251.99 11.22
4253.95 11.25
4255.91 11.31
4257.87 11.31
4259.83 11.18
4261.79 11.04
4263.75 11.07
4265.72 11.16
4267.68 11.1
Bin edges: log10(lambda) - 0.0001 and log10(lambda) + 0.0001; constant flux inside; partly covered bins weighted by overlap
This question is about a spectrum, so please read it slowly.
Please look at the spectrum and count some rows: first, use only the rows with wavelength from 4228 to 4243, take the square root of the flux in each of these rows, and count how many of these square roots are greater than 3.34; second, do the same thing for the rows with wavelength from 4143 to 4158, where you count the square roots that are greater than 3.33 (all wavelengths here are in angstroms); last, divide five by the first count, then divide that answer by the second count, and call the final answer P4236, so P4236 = 0.6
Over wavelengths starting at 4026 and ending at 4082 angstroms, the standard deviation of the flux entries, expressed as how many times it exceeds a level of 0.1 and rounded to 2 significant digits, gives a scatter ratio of 3.7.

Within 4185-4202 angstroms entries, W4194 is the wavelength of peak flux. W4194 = 4195.58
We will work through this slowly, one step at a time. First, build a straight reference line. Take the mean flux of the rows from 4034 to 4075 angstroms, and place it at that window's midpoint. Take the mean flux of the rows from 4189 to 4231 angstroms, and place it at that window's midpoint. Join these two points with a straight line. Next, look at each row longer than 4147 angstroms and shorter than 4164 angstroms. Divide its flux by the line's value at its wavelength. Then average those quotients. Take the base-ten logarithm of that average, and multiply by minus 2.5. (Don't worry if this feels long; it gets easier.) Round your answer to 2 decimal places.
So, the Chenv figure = -0.04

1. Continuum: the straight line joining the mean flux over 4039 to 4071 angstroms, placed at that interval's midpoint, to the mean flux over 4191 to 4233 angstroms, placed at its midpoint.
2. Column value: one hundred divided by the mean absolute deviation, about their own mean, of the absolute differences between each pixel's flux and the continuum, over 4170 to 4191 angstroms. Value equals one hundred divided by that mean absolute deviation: 628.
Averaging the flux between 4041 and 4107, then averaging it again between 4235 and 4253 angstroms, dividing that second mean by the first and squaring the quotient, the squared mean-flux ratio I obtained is 1.11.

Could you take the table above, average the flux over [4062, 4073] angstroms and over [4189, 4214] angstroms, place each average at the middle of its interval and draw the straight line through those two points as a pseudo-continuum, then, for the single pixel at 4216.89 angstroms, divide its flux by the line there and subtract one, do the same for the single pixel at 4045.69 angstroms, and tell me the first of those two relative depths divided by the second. 1.1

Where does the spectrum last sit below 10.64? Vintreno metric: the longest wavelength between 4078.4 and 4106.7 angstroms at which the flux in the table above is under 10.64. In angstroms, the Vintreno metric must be 4105.75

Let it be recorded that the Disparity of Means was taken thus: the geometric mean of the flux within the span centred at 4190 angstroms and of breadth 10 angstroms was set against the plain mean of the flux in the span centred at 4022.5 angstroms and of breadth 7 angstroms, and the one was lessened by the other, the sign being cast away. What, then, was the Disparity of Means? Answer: 1.4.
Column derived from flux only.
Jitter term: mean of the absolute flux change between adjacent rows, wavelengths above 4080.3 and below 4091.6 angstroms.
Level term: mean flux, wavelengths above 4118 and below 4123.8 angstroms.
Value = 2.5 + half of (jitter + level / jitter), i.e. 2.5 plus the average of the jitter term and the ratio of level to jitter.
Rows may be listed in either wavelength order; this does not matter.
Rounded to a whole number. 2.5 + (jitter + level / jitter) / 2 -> 44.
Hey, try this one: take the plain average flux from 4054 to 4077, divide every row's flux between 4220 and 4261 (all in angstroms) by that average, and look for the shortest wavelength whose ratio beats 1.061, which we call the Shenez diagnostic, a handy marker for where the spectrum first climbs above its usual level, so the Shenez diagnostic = 4220.78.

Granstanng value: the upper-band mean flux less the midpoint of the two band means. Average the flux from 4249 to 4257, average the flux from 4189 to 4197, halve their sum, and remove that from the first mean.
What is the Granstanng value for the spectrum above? 0.4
